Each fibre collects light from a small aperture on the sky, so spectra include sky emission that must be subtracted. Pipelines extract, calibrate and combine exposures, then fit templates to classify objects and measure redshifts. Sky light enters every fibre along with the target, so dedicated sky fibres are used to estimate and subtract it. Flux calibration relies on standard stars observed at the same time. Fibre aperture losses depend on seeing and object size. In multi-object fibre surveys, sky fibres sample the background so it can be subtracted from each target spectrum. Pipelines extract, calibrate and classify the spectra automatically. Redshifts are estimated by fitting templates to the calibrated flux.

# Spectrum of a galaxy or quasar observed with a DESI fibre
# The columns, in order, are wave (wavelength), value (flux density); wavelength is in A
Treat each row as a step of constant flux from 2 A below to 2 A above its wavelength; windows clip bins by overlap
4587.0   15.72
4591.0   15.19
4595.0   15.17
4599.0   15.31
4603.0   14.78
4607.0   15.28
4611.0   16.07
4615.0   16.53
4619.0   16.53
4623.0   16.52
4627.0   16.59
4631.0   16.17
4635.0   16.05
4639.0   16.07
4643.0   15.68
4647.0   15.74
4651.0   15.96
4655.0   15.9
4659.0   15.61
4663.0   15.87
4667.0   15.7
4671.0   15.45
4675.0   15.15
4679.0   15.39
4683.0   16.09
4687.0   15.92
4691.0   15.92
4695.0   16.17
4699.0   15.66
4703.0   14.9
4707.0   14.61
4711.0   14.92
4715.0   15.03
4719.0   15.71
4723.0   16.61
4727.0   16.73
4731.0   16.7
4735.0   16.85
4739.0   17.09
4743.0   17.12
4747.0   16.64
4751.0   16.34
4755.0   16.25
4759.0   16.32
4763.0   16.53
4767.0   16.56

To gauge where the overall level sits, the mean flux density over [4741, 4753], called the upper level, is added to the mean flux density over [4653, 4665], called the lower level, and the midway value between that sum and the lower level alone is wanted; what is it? 24.1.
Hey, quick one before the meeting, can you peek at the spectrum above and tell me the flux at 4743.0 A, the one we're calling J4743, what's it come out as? 17.12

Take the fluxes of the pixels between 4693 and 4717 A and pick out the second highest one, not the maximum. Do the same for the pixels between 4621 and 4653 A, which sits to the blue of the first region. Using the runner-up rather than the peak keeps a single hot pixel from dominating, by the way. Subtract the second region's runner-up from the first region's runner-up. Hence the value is -0.9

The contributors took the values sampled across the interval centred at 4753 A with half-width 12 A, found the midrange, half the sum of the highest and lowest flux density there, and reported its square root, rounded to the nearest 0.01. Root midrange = 4.08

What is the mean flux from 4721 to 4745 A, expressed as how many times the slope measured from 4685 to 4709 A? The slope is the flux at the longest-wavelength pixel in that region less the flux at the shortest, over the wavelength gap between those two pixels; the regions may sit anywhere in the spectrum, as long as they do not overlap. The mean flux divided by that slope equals -257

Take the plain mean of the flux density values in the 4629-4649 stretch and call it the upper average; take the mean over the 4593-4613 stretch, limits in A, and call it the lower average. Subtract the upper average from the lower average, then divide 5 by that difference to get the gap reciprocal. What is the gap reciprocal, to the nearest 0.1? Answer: -8.1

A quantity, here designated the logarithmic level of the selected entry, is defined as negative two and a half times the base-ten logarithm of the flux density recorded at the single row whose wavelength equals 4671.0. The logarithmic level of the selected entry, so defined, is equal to -2.97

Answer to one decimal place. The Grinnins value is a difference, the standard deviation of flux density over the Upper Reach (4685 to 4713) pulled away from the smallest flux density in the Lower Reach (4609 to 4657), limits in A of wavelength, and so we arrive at 15.1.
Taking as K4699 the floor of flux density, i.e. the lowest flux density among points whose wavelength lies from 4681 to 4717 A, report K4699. 14.61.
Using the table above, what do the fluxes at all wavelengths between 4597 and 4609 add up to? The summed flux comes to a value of 45.4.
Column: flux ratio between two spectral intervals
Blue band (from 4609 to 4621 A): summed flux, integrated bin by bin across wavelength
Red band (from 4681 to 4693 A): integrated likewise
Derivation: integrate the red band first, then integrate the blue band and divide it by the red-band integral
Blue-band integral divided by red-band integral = 1.03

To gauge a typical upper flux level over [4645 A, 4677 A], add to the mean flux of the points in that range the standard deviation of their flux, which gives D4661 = 15.9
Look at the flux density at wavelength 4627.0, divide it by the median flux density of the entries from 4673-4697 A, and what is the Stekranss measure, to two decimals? 1.04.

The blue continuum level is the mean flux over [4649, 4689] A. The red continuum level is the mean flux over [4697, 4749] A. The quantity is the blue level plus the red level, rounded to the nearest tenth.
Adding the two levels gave 31.7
